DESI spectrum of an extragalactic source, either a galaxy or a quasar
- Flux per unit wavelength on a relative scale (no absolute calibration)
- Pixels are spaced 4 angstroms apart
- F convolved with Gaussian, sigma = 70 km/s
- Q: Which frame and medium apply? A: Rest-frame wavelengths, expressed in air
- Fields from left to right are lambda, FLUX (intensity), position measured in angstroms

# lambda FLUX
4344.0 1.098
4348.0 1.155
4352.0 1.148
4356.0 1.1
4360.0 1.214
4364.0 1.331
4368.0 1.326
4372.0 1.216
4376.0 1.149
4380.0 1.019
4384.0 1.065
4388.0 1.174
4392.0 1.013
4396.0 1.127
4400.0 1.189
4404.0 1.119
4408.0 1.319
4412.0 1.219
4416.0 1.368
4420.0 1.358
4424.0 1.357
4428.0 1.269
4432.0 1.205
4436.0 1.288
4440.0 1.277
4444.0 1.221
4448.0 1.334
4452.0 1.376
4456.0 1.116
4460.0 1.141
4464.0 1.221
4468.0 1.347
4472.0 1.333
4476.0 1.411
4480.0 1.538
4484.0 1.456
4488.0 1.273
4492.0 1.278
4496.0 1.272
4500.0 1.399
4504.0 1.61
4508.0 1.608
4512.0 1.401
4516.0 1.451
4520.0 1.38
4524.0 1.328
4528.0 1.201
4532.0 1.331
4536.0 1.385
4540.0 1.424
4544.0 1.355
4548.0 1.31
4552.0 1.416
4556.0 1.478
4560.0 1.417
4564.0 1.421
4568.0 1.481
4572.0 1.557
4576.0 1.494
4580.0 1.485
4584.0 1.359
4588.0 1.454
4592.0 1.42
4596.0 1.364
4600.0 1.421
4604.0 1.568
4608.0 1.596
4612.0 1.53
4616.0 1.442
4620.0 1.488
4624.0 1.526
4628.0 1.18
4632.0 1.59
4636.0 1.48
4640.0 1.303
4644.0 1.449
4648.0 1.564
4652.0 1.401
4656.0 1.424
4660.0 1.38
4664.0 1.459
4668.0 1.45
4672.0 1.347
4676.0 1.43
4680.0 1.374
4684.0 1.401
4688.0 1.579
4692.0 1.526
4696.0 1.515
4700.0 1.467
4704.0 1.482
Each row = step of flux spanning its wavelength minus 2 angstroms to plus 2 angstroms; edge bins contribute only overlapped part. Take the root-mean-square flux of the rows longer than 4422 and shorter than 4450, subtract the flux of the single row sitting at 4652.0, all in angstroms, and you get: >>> -0.12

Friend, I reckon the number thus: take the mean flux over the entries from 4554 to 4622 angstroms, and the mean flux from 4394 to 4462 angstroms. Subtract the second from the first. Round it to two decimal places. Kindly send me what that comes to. 0.22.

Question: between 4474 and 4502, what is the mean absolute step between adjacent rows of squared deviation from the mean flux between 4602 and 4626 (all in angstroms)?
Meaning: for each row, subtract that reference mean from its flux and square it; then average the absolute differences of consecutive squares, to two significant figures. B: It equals 0.022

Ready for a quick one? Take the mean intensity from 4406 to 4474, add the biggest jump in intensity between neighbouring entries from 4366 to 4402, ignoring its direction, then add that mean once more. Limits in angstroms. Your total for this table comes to 2.72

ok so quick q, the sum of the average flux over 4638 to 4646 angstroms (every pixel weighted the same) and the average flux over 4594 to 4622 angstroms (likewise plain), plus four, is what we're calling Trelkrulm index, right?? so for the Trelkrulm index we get 6.86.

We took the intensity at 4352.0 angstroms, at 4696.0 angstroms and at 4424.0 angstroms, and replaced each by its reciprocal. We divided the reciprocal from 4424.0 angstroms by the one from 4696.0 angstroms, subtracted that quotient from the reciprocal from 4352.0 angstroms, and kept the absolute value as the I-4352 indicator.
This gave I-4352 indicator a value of 0.25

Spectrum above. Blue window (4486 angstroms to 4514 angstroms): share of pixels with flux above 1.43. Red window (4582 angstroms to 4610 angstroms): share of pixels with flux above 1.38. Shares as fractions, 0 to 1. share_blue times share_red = 0.20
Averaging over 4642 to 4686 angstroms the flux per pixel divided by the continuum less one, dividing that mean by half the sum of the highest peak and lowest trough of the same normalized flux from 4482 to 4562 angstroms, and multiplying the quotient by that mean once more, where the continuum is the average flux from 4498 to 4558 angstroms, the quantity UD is 0.79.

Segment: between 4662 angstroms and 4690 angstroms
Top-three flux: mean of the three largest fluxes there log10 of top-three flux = 0.17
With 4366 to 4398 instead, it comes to 0.09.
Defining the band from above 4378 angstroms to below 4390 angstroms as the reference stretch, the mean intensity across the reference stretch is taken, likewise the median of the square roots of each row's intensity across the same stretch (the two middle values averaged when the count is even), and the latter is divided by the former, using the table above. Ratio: 0.950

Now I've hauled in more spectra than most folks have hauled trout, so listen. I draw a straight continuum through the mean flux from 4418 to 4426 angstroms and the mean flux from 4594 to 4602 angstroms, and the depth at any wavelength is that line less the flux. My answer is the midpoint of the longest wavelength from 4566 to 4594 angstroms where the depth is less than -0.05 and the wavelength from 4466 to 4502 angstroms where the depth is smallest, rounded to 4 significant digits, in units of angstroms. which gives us 4534 angstroms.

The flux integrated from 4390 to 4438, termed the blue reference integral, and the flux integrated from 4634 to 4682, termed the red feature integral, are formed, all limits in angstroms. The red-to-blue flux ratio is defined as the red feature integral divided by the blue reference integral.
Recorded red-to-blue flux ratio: 1.15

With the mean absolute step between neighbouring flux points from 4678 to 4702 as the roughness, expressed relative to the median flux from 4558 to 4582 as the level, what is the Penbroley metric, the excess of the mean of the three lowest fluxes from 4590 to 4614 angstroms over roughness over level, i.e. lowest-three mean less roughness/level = 1.36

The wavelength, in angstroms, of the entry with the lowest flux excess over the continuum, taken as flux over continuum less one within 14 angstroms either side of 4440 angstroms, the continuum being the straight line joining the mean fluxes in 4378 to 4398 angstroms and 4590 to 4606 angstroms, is 4444.0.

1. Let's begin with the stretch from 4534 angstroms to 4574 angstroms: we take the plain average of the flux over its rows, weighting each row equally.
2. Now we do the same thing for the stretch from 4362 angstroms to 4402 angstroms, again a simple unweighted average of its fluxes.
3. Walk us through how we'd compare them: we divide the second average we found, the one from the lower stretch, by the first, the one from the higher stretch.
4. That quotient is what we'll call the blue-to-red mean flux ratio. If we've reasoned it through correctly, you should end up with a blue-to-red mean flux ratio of 0.82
